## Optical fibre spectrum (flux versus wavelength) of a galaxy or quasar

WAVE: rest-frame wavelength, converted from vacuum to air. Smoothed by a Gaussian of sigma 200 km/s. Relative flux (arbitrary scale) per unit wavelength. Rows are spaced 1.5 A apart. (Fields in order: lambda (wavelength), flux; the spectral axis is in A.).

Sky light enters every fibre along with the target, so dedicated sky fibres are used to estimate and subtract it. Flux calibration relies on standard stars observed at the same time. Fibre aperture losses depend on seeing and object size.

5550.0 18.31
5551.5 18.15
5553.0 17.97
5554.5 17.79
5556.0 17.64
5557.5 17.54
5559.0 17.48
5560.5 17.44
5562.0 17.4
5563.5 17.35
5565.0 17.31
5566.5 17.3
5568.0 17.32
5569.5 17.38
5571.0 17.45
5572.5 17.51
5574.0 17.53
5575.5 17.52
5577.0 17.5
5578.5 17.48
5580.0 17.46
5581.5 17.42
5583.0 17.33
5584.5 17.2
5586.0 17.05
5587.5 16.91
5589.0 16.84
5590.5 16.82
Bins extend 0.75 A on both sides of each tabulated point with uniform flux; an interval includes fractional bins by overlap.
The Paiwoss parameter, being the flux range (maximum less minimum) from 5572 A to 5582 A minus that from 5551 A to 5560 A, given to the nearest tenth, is -0.6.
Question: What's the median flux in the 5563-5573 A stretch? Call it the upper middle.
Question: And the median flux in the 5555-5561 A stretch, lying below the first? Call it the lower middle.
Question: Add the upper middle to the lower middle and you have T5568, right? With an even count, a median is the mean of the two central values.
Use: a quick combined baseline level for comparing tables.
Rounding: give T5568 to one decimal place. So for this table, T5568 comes 34.9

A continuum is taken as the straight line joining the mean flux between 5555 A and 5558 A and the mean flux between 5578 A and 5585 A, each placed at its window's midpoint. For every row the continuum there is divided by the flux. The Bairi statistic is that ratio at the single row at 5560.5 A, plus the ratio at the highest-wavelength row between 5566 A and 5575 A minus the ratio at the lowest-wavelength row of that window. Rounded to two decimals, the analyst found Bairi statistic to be 0.99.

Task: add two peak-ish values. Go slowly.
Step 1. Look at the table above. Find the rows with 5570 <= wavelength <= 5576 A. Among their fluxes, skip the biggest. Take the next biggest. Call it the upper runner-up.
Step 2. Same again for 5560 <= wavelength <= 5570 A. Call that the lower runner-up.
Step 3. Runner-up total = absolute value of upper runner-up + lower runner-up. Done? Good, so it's 34.9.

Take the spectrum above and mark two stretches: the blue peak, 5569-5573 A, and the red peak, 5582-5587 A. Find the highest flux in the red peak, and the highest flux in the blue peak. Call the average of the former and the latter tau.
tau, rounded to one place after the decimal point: 17.4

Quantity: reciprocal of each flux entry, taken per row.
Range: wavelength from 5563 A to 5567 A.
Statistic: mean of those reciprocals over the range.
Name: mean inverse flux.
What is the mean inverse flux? 0.0577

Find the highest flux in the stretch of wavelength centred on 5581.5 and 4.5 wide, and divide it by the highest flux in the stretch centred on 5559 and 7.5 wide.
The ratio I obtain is 0.990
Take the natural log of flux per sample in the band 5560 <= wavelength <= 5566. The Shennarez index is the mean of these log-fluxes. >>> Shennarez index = 2.855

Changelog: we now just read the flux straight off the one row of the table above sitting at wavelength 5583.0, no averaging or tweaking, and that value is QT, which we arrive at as 17.33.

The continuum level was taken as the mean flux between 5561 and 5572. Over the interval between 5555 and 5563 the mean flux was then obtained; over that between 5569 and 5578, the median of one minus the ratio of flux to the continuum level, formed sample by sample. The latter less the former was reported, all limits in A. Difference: -17.5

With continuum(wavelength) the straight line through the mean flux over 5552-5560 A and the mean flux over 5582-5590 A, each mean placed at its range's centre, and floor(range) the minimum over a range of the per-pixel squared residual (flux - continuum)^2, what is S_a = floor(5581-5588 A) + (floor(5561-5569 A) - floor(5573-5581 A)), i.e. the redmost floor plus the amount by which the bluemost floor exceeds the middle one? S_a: -0.03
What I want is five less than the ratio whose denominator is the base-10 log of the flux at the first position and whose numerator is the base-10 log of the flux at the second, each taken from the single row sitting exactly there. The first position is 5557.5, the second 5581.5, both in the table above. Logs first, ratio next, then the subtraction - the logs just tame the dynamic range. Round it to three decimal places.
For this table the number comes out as -4.002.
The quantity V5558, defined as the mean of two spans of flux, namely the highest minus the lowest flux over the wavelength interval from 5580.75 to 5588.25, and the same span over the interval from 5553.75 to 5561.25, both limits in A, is 0.43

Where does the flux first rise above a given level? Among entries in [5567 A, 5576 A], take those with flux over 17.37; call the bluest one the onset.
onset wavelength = 5569.5 A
